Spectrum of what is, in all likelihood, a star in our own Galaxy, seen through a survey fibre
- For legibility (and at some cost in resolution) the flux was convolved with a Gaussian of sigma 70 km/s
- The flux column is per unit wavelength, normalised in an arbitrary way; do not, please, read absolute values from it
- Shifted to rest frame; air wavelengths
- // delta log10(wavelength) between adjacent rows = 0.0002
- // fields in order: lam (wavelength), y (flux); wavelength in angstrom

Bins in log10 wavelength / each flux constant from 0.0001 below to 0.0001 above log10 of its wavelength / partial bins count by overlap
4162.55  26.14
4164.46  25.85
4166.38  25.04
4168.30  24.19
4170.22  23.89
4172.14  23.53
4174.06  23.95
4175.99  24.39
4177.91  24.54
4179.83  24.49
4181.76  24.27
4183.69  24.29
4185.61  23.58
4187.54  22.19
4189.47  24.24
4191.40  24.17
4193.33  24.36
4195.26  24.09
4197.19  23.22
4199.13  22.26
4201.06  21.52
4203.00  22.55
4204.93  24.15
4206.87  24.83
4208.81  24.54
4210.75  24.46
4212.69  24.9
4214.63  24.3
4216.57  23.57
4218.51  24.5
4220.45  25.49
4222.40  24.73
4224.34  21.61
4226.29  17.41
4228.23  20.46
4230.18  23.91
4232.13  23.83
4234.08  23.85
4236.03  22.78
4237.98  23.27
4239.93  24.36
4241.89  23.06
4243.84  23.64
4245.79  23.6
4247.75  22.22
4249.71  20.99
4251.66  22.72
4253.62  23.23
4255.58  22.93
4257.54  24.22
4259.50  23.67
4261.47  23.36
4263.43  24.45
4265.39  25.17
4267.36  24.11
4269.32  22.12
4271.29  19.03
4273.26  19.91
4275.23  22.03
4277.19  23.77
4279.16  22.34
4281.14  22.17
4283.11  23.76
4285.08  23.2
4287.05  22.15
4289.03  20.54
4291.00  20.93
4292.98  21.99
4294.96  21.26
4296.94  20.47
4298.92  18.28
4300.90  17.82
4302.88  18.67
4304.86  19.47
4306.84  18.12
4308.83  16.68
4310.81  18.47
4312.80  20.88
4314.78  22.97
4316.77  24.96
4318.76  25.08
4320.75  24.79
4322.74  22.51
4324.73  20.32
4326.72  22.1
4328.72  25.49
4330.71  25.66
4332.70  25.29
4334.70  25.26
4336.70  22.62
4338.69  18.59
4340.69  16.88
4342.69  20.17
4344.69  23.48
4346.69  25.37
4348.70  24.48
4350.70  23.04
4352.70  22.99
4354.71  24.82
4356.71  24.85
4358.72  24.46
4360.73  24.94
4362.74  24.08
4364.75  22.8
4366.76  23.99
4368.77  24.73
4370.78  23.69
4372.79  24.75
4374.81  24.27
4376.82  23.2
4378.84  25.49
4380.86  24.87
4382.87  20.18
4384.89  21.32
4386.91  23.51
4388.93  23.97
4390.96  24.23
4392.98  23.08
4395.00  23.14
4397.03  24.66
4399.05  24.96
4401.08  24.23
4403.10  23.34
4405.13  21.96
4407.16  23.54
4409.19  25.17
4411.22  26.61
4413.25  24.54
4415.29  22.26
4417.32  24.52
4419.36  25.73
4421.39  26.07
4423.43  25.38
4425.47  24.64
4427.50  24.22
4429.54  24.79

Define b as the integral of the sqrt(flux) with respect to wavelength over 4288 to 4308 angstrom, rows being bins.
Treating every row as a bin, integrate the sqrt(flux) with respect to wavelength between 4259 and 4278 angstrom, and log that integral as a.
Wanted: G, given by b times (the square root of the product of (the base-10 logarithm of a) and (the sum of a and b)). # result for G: 1662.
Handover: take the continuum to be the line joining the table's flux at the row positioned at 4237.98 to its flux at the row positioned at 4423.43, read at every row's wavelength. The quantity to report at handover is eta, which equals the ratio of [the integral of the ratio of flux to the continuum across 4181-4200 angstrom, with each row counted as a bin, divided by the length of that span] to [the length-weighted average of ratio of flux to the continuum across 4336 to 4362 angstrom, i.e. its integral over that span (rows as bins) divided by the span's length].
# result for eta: 1.12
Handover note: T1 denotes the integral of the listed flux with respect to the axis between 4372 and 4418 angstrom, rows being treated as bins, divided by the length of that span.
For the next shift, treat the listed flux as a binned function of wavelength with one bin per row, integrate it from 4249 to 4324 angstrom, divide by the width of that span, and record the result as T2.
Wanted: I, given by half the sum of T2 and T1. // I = 22.8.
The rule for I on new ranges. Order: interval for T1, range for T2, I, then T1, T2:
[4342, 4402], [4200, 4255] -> 23.5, 23.8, 23.2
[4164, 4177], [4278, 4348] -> 23.0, 24.3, 21.7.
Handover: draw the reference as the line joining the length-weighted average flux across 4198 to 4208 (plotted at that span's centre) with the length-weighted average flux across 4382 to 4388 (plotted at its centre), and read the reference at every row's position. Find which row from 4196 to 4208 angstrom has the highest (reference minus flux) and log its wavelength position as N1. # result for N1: 4201.06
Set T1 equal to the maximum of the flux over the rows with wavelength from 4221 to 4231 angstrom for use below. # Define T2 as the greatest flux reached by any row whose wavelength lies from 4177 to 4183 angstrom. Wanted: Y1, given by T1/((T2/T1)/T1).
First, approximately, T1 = 24.73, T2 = 24.54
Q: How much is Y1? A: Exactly 616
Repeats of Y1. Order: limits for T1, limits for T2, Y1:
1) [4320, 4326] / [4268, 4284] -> 641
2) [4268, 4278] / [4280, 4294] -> 565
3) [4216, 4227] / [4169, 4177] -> 679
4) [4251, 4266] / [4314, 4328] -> 636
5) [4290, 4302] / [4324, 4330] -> 417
